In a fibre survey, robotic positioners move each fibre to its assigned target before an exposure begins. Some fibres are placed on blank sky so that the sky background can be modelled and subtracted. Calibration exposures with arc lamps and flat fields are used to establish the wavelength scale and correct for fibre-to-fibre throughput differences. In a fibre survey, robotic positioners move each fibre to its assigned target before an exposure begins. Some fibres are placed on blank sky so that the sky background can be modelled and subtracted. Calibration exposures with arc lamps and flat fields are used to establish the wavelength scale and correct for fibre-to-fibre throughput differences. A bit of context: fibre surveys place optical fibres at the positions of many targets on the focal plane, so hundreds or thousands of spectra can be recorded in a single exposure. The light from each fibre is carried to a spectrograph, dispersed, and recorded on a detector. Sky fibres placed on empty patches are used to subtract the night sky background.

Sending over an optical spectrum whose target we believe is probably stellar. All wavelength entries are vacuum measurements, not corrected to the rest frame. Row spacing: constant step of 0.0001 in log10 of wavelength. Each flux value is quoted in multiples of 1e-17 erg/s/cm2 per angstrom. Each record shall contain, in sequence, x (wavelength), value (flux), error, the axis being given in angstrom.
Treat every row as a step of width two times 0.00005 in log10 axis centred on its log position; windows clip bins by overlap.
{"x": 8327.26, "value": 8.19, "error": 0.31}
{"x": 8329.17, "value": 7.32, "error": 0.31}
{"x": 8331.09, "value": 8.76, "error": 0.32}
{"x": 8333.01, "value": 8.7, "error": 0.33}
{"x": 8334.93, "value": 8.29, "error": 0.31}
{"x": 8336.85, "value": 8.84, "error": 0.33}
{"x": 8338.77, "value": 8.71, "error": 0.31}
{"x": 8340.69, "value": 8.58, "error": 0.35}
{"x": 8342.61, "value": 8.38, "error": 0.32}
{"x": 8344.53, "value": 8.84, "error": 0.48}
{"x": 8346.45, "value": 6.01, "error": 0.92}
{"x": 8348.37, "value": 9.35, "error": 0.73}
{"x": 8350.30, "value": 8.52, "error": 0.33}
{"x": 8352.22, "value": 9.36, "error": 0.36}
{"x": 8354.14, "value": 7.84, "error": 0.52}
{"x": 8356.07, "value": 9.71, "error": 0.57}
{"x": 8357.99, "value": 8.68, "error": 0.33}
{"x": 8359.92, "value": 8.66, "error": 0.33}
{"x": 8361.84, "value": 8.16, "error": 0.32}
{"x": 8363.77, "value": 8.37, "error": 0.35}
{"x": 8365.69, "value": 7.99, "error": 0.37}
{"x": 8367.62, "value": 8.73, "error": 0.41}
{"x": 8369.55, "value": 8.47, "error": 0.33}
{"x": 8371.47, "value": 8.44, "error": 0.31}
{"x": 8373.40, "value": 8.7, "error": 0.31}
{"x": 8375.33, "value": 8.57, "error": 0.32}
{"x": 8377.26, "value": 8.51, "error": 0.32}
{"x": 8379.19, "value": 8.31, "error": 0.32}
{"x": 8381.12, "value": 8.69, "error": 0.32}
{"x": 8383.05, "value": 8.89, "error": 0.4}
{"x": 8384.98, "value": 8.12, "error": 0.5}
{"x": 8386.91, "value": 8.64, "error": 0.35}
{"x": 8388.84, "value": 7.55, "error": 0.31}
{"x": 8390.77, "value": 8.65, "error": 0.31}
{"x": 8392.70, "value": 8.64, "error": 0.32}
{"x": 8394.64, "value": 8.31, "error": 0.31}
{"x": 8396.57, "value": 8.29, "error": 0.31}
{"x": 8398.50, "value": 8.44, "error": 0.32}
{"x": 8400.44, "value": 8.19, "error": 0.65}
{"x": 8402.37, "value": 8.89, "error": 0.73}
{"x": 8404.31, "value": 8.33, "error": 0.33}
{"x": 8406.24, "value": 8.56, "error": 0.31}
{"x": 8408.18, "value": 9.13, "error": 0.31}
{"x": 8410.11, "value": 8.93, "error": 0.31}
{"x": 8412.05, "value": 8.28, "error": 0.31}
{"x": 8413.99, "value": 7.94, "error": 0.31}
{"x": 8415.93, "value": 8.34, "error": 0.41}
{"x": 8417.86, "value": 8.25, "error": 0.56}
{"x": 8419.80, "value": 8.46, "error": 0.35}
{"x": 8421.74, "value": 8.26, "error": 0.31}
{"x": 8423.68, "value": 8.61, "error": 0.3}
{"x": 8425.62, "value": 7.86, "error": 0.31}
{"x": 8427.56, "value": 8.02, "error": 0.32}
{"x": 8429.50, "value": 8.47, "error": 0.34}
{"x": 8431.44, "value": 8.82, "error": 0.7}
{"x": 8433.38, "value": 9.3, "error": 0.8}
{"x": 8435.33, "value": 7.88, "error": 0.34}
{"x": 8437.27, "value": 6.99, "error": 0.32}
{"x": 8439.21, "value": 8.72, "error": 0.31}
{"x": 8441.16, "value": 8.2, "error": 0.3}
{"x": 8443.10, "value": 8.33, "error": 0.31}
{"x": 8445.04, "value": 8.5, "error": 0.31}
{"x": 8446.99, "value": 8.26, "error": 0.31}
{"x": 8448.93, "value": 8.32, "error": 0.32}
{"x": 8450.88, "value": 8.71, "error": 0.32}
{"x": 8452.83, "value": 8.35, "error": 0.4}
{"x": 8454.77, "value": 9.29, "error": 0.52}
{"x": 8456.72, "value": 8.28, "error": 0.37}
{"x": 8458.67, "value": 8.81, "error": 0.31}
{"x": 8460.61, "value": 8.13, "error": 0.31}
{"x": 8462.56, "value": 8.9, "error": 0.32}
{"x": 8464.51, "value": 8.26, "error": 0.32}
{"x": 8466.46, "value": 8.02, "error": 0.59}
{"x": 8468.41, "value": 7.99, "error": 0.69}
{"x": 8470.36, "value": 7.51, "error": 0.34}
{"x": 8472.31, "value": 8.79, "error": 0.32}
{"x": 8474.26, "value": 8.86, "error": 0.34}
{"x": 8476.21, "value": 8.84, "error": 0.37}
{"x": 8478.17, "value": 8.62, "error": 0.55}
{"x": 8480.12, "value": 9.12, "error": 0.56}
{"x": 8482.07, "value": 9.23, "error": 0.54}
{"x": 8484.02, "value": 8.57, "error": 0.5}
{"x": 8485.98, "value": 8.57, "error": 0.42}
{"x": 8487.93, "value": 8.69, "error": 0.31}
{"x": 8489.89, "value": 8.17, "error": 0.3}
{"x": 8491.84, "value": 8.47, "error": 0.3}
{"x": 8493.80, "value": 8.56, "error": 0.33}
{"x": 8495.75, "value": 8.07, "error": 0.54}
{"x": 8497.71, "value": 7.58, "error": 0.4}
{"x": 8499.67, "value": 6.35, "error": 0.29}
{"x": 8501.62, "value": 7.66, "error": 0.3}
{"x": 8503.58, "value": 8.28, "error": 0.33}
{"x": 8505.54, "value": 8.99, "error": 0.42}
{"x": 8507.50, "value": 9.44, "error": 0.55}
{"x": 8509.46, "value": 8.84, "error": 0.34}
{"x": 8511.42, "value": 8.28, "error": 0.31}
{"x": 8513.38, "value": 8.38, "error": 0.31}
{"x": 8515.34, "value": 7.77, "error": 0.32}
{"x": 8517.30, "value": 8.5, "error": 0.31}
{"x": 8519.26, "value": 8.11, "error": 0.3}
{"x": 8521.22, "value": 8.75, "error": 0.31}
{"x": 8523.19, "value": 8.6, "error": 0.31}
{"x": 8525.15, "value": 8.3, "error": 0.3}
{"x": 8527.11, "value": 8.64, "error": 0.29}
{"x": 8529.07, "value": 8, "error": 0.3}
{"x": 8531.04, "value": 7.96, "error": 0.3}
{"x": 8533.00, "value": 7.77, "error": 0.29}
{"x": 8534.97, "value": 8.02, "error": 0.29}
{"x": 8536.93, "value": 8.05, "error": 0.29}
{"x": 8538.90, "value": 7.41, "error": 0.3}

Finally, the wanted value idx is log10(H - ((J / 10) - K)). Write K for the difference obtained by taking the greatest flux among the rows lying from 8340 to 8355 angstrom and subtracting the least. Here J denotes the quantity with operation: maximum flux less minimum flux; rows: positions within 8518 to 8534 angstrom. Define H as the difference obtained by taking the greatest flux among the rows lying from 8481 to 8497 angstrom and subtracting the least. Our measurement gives 0.6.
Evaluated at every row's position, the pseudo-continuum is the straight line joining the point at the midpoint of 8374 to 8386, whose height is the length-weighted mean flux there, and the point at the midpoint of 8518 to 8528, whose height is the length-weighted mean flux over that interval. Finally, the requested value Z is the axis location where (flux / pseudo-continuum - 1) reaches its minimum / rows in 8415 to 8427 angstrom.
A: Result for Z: 8425.62 angstrom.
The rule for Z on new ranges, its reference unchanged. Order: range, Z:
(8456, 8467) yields 8466.46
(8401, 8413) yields 8412.05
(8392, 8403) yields 8400.44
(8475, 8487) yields 8484.02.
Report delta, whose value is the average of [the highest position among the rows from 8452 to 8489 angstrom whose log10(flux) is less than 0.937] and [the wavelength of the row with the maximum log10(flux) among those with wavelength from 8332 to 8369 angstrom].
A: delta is 8421.0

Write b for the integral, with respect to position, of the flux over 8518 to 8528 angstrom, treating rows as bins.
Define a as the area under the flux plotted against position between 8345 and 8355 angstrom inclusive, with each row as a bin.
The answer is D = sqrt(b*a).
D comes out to 84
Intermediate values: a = 82.5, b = 84.8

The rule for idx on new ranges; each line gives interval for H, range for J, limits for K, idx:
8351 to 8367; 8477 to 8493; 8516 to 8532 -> 0.4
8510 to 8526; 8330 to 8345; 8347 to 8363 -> 0.4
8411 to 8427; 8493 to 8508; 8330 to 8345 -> 0.0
